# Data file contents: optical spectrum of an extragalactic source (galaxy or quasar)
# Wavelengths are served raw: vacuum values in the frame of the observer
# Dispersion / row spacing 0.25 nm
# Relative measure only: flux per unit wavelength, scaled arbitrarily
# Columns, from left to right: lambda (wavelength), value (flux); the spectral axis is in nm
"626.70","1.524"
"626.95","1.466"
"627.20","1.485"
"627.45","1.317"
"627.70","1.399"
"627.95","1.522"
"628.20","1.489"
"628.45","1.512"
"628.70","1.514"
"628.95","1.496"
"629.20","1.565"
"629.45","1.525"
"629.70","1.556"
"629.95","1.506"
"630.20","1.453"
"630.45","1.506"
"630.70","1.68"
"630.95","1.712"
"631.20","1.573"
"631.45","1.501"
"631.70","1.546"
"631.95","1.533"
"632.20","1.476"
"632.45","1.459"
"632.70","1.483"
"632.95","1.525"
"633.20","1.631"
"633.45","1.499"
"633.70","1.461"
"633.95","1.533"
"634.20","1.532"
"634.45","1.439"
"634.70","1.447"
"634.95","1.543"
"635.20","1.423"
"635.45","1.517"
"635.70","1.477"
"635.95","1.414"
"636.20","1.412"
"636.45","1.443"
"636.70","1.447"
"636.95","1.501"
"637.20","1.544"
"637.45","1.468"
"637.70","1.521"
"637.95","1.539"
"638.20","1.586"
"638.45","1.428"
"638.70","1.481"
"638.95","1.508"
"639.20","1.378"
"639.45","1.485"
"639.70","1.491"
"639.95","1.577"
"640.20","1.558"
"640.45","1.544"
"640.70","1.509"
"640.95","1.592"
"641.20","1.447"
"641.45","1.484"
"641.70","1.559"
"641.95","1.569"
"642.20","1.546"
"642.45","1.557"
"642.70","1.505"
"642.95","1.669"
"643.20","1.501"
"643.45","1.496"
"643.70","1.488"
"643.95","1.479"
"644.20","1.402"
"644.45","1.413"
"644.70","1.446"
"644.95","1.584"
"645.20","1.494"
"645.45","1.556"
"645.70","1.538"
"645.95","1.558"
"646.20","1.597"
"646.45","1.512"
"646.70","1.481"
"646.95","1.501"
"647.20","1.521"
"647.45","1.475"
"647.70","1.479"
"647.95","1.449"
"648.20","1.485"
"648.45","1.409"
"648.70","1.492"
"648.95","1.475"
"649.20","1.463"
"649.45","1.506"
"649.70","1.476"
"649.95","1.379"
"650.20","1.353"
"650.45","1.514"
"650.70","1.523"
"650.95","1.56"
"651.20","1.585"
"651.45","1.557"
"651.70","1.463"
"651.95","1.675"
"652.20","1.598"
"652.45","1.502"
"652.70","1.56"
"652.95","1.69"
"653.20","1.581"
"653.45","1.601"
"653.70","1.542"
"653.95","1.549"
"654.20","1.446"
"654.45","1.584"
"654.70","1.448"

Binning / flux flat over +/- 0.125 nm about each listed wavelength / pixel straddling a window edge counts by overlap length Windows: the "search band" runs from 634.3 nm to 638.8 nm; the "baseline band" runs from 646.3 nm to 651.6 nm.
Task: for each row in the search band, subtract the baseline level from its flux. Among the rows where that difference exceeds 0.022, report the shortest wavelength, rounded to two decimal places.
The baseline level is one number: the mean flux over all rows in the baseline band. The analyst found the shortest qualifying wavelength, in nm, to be 634.95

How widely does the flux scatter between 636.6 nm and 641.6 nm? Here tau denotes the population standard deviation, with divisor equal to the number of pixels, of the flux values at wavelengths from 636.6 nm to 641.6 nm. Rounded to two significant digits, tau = 0.054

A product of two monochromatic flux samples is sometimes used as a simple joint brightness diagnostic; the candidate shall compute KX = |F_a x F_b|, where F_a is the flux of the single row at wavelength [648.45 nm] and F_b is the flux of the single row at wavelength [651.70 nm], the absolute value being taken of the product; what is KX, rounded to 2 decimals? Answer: 2.06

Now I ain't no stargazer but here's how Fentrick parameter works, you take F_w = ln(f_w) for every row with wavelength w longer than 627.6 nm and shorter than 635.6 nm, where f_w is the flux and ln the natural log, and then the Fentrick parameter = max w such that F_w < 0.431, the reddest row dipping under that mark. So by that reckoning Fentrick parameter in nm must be 635.45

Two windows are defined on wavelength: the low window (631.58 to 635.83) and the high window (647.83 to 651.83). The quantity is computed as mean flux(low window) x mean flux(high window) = 2.22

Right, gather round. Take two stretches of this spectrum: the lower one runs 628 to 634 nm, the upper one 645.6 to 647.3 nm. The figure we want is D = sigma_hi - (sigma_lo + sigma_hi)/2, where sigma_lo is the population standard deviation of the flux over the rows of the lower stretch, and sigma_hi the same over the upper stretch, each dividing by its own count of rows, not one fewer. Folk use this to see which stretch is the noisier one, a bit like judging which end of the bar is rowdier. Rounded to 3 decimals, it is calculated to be -0.014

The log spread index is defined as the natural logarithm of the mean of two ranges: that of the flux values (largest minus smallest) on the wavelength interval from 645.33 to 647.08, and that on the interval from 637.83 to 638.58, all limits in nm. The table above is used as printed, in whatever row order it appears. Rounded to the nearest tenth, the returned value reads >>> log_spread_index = -2.0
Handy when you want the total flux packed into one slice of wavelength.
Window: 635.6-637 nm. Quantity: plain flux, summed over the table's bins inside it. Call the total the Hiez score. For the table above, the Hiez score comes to 8.69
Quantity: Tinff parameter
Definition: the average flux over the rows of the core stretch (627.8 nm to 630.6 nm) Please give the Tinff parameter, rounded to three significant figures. 1.51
